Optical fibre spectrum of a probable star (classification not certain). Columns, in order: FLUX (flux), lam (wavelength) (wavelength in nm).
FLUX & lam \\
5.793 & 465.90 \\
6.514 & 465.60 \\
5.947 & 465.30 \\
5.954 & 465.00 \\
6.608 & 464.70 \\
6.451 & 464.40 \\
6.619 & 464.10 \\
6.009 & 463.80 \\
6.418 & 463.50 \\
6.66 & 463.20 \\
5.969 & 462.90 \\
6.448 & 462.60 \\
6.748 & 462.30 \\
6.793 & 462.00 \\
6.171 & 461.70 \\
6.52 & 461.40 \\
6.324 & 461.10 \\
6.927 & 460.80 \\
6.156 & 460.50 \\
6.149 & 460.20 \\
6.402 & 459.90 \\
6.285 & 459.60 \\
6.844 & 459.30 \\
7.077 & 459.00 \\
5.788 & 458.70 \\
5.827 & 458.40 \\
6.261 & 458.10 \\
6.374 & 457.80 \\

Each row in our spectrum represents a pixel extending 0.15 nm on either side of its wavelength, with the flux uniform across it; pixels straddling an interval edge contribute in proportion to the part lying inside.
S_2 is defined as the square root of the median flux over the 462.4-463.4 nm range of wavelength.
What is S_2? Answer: 2.54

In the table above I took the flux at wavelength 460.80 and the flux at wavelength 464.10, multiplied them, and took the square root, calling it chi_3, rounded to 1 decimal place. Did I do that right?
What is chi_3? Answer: 6.8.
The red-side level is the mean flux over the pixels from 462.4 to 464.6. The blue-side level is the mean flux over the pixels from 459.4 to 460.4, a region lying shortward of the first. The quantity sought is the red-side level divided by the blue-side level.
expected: 1.01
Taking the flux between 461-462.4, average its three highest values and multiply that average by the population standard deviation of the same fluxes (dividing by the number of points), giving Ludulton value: 1.60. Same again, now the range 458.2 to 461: 3.08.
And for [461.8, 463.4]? 2.03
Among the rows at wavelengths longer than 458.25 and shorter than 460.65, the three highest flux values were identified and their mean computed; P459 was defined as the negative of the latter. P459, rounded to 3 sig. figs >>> -6.77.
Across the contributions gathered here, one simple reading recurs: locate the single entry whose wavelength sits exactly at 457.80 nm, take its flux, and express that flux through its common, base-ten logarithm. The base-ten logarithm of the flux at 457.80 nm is 0.804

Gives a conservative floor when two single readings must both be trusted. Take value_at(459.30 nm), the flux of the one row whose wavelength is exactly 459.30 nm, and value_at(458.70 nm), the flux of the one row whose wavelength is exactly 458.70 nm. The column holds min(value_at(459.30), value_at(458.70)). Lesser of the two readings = 5.79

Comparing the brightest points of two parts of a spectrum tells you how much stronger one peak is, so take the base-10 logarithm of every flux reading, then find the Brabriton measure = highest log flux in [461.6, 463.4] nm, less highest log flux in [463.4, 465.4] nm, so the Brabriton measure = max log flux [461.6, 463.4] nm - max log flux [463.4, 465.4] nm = 0.011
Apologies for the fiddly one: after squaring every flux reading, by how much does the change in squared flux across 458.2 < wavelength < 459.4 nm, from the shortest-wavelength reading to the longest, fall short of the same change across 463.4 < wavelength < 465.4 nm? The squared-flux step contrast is -19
